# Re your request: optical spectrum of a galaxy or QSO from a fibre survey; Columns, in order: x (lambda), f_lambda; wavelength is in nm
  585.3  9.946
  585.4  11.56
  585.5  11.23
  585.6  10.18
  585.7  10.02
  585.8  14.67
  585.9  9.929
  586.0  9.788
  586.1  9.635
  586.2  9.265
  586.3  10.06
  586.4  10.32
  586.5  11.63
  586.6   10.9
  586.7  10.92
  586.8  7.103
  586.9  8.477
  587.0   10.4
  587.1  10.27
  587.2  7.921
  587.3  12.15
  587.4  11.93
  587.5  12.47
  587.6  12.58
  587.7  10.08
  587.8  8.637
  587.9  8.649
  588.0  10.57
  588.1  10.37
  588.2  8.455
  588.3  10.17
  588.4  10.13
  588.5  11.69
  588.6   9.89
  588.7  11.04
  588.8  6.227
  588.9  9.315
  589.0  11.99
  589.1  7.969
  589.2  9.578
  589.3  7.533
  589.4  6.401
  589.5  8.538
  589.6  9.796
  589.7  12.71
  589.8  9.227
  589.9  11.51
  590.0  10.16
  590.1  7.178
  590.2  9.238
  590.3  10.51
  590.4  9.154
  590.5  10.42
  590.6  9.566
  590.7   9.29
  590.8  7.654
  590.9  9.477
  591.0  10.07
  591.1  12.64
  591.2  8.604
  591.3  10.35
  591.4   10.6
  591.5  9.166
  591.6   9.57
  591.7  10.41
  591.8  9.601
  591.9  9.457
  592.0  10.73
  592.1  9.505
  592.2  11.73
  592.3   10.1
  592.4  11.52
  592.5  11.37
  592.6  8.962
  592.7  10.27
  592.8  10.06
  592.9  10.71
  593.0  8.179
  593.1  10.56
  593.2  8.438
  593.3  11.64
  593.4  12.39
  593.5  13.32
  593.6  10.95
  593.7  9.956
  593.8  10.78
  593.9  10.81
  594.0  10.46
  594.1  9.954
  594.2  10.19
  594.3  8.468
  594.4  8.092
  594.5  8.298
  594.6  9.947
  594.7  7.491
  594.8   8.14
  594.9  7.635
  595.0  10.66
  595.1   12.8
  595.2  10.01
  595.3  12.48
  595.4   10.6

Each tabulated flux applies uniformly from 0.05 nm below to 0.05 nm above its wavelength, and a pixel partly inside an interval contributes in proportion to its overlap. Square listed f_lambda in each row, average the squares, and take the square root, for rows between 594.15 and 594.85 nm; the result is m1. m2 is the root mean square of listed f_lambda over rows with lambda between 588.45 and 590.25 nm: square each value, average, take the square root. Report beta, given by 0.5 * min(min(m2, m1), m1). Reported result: 4.36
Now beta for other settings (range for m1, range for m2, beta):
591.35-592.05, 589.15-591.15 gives 4.83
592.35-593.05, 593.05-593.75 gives 5.11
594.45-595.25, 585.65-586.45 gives 4.76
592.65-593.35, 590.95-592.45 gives 5.02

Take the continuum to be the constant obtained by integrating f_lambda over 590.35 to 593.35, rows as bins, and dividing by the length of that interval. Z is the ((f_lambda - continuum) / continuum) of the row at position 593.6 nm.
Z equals 0.10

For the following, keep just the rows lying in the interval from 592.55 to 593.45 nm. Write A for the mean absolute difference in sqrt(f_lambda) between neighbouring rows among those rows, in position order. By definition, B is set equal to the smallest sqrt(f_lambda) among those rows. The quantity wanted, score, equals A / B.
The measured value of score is 0.09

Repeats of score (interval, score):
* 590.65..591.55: 0.10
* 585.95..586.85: 0.06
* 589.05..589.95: 0.14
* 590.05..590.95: 0.08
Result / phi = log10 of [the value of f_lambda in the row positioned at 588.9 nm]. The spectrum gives 0.97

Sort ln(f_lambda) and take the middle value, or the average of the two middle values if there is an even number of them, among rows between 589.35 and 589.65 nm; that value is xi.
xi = 2.14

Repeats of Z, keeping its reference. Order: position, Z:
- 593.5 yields 0.33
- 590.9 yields -0.05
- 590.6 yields -0.04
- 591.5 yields -0.08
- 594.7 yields -0.25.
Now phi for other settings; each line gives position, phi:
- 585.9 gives 1.00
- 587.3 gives 1.08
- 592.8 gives 1.00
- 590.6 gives 0.98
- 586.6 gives 1.04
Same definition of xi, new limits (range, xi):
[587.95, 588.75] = 2.33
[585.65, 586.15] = 2.30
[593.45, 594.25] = 2.36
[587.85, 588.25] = 2.25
